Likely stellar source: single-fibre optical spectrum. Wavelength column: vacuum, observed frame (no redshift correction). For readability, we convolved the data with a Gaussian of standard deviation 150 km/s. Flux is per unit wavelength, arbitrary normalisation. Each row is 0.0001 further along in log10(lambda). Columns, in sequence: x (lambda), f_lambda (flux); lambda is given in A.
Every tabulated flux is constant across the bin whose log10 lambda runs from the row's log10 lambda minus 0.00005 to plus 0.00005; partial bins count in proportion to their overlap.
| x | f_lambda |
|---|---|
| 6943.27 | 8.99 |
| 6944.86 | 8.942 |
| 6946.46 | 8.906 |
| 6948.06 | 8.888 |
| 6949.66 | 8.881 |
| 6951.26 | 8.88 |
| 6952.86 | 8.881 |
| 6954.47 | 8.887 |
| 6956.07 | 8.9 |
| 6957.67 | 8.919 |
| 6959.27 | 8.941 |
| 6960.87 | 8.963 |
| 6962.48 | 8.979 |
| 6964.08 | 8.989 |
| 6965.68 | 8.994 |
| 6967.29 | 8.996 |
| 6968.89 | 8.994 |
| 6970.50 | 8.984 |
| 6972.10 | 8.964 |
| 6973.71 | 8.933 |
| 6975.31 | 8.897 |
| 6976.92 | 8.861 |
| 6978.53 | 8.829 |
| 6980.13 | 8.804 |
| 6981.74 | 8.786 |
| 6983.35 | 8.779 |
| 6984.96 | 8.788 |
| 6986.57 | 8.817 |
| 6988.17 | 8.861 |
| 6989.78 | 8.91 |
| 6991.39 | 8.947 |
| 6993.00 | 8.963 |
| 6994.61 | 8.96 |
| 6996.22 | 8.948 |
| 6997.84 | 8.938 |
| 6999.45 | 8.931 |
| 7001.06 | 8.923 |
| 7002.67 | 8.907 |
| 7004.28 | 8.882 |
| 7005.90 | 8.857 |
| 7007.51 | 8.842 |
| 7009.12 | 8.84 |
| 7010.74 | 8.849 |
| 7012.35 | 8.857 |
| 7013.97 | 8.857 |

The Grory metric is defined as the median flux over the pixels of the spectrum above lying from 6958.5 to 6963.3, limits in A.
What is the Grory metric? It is 8.96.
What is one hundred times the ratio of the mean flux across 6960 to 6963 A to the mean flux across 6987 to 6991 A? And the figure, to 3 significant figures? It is 101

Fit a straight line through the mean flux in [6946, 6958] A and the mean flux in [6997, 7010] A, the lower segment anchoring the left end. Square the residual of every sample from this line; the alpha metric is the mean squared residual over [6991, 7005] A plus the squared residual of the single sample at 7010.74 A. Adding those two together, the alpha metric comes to 0.0041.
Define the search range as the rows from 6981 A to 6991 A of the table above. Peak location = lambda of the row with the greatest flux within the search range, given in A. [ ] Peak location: 6989.78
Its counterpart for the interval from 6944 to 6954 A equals 6944.86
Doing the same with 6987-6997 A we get 6993.00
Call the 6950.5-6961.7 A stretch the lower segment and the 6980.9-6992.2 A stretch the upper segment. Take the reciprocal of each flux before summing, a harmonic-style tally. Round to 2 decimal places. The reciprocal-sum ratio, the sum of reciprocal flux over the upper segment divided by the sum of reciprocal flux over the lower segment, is 1.01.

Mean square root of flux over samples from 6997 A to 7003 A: 2.99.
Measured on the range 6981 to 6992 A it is 2.97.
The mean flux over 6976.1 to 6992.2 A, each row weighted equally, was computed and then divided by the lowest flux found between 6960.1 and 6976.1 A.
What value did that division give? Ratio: 0.99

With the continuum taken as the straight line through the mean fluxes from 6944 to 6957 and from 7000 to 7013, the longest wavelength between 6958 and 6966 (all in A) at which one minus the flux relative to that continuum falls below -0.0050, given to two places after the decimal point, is 6965.68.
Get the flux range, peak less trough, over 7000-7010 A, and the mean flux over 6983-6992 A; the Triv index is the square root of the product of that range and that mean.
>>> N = 0.86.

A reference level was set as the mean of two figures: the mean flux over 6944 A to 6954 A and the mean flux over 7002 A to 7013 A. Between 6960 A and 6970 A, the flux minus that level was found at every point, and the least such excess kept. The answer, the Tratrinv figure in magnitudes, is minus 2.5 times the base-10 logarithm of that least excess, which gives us 2.7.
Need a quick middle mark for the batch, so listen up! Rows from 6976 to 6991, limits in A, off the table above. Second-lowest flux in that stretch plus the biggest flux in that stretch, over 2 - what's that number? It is 8.85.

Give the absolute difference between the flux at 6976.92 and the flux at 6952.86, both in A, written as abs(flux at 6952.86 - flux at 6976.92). 0.02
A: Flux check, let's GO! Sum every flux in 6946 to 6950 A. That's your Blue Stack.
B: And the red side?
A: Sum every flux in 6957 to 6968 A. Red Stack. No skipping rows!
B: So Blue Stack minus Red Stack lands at -36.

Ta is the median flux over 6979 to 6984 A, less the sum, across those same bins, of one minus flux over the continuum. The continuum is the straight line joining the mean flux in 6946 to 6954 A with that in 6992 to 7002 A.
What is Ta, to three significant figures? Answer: 8.74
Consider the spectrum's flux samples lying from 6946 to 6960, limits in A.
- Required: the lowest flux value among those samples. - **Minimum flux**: 8.88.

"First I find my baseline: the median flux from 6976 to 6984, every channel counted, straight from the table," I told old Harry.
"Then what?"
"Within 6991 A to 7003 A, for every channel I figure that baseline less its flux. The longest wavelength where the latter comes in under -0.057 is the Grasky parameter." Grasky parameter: 7002.67 A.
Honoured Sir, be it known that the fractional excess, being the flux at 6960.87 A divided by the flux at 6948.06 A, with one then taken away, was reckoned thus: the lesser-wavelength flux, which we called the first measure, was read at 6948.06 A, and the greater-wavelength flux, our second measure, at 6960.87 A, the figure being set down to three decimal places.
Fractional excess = 0.008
